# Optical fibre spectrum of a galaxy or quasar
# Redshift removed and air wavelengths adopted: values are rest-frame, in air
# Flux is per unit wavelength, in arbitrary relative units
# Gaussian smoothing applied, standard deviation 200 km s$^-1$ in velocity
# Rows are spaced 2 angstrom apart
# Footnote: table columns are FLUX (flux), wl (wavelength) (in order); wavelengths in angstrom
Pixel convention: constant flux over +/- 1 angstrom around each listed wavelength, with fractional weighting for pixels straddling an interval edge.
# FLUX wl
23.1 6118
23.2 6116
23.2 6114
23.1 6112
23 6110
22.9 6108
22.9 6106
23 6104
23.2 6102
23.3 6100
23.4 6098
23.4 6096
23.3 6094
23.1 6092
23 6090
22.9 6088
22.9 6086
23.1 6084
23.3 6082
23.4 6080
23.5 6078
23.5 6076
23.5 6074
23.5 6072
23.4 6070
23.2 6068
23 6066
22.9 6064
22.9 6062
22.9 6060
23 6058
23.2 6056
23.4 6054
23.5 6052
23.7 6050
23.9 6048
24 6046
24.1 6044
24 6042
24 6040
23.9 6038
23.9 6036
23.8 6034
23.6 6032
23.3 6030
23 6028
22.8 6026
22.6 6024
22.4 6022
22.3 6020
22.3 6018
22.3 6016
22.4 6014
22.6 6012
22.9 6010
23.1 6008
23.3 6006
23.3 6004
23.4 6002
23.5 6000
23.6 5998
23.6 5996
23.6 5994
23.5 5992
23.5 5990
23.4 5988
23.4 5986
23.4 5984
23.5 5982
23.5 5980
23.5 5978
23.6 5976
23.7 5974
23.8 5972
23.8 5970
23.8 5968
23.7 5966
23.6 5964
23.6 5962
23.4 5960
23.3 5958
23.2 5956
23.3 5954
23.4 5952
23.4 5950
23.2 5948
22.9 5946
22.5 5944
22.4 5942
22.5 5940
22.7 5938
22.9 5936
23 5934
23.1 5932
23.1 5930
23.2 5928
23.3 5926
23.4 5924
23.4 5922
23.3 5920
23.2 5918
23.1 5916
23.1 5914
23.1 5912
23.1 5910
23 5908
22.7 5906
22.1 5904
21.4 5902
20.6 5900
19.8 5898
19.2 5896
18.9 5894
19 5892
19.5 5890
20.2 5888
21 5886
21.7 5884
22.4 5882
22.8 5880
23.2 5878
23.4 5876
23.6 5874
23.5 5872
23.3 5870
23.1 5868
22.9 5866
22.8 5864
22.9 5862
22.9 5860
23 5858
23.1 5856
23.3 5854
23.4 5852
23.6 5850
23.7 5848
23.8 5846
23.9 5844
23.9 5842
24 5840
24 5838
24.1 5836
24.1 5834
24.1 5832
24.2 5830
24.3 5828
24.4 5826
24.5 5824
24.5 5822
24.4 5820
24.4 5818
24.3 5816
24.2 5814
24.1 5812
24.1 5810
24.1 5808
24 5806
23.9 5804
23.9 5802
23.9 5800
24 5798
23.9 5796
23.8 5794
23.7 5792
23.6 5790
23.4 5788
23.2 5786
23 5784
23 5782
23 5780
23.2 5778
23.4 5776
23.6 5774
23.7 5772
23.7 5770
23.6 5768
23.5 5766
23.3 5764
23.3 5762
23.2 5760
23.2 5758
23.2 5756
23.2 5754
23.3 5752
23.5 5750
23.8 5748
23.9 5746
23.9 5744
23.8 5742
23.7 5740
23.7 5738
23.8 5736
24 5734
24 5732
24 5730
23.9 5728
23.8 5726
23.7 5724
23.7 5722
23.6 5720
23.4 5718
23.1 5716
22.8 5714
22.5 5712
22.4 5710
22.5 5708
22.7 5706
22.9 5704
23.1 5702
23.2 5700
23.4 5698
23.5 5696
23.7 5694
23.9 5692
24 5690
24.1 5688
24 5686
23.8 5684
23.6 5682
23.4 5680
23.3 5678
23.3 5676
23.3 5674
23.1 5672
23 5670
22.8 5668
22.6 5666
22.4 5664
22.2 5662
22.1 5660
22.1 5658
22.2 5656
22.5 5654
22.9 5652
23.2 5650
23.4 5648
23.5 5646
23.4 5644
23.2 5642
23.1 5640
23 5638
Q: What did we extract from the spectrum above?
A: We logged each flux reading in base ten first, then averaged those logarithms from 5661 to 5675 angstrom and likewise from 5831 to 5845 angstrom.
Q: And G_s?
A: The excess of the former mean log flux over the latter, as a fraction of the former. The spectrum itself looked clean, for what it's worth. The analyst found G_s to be -0.017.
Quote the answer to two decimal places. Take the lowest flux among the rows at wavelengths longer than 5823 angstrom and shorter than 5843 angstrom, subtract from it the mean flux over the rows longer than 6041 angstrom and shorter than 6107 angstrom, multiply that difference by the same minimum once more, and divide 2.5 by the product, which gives 0.18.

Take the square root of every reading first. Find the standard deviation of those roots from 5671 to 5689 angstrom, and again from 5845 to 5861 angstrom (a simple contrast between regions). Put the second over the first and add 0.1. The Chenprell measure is 1.1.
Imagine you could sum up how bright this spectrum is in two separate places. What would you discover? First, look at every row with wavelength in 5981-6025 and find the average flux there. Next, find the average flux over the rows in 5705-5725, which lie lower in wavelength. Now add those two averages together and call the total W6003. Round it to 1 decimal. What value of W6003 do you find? 46.1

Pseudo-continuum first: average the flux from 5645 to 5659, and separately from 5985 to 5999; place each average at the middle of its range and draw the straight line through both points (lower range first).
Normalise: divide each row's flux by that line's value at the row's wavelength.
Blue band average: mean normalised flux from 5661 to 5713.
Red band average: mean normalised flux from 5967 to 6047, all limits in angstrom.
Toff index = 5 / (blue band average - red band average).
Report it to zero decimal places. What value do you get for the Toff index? 243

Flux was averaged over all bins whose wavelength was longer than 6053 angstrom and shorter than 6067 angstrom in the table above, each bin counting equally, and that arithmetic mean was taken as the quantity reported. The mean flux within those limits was 23.0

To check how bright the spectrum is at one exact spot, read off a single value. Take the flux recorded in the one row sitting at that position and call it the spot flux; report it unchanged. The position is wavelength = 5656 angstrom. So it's 22.2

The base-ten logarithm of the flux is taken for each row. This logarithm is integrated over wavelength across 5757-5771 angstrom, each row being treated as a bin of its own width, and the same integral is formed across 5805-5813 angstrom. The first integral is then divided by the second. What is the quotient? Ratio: 1.7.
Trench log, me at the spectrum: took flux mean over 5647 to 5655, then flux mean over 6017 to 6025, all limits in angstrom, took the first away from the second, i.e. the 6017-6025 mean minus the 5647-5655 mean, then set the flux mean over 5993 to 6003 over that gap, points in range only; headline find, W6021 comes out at -39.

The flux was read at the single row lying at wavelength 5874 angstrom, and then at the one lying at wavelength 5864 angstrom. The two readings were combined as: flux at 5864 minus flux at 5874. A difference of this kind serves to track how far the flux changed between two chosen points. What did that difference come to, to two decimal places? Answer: -0.80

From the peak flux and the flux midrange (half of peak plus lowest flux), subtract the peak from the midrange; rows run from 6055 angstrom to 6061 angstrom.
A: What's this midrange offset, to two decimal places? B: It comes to -0.15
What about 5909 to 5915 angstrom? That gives 0.00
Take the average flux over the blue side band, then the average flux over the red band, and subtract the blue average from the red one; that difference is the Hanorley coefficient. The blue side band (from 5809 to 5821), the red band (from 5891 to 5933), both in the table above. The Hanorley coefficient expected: -2.1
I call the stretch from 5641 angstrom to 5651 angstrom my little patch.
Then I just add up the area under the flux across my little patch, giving 233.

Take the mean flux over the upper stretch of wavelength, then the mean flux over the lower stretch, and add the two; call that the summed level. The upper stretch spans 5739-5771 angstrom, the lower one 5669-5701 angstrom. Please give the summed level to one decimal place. 47.0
